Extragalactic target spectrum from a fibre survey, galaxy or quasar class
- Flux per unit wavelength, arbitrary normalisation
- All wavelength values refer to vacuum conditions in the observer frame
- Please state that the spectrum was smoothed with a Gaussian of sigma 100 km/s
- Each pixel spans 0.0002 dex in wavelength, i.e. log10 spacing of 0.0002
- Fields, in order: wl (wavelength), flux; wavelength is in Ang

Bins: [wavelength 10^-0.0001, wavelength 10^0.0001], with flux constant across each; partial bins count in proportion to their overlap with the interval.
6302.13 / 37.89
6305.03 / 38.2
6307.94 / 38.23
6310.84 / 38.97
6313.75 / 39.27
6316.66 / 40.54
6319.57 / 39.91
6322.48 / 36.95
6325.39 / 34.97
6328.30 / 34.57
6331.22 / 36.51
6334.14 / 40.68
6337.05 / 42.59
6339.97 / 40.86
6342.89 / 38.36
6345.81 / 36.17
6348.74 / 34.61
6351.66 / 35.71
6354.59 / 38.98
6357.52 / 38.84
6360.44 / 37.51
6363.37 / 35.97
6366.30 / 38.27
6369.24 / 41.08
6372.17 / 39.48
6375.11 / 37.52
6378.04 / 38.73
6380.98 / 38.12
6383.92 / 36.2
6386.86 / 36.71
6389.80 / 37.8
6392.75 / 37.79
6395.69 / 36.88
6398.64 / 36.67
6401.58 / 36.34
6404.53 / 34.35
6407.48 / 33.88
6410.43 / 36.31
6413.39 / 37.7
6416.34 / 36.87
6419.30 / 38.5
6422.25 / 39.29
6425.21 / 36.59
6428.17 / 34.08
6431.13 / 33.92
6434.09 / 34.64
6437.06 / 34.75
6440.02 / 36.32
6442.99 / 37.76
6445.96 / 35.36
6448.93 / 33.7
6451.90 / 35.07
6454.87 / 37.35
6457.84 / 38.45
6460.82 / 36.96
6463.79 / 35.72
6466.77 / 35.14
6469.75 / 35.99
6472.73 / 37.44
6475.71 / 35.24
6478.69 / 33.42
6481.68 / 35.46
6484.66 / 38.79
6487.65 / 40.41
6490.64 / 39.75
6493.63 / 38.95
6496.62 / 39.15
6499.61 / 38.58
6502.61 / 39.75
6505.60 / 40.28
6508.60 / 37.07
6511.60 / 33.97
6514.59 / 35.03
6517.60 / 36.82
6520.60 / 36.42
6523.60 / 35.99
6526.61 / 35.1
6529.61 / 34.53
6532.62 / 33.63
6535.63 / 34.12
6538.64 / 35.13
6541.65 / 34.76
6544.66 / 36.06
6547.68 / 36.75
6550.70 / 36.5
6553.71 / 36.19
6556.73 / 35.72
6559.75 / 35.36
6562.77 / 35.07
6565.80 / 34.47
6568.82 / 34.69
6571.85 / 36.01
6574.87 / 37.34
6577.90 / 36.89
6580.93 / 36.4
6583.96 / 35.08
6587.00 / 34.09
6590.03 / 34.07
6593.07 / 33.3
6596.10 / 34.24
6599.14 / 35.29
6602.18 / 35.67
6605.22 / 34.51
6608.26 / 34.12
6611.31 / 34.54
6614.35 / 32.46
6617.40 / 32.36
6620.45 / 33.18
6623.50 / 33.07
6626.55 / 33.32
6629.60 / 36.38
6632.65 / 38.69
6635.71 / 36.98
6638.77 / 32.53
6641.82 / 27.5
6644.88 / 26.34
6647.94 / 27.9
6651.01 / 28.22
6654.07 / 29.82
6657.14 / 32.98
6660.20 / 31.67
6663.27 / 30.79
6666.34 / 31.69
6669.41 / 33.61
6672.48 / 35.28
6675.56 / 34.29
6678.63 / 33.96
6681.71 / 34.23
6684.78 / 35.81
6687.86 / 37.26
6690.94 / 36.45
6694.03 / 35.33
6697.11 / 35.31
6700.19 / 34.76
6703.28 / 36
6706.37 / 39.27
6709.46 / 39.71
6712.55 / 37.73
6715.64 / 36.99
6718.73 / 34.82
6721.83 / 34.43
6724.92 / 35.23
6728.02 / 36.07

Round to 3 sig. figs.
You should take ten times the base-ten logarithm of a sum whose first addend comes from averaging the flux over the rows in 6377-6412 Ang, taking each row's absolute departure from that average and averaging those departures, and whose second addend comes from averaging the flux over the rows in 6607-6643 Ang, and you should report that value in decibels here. 15.4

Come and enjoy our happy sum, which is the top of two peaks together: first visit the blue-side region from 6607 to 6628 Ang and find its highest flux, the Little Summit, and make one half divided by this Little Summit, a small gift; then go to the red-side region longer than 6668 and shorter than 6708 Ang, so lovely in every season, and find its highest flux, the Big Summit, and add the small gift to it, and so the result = 39.3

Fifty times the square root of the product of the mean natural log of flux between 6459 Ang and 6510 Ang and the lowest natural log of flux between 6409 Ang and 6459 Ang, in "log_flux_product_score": 179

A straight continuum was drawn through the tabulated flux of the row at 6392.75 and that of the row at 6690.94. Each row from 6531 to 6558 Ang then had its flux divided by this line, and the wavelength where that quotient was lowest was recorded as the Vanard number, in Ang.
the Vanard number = 6532.62 Ang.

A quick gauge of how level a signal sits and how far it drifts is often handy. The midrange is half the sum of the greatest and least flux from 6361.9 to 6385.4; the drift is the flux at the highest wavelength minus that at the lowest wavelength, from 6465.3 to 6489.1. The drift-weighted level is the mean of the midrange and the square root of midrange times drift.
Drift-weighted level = 26.4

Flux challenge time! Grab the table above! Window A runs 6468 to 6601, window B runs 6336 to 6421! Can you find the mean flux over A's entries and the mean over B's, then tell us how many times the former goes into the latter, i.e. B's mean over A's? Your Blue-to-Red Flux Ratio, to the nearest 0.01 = 1.04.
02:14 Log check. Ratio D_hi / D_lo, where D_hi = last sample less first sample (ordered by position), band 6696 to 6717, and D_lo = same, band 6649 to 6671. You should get 0.3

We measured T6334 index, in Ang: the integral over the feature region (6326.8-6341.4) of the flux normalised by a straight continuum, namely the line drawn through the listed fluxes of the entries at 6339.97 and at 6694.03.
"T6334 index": 13.9 Ang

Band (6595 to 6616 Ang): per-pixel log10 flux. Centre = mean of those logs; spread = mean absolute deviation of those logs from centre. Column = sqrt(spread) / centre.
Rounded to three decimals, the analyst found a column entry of 0.061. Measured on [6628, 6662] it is 0.145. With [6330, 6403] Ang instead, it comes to 0.083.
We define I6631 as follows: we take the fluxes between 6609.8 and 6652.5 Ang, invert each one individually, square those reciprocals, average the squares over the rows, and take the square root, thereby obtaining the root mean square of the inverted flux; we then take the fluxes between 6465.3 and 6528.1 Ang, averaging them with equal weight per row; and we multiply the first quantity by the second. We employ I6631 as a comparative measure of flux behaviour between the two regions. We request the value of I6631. 1.17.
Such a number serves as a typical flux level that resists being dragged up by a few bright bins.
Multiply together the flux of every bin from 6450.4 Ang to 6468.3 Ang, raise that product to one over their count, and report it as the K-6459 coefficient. 36.4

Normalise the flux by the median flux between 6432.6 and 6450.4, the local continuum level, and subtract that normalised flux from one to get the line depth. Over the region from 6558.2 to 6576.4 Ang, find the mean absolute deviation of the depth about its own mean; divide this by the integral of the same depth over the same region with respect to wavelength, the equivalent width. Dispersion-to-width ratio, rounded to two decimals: -0.10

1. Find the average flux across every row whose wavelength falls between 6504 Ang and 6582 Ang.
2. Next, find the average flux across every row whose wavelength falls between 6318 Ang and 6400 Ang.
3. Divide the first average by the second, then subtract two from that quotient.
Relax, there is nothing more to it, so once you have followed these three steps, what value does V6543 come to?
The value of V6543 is -1.05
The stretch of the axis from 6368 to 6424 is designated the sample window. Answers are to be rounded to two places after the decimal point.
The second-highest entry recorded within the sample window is 39.48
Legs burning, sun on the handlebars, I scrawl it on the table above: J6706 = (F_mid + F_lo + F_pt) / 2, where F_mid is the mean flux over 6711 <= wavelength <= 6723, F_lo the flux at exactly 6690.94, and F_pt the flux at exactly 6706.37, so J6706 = 55.9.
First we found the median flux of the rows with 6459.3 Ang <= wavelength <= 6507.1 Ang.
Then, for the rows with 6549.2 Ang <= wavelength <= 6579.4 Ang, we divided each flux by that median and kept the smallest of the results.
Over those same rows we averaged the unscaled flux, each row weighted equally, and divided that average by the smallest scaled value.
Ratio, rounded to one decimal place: 39.5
